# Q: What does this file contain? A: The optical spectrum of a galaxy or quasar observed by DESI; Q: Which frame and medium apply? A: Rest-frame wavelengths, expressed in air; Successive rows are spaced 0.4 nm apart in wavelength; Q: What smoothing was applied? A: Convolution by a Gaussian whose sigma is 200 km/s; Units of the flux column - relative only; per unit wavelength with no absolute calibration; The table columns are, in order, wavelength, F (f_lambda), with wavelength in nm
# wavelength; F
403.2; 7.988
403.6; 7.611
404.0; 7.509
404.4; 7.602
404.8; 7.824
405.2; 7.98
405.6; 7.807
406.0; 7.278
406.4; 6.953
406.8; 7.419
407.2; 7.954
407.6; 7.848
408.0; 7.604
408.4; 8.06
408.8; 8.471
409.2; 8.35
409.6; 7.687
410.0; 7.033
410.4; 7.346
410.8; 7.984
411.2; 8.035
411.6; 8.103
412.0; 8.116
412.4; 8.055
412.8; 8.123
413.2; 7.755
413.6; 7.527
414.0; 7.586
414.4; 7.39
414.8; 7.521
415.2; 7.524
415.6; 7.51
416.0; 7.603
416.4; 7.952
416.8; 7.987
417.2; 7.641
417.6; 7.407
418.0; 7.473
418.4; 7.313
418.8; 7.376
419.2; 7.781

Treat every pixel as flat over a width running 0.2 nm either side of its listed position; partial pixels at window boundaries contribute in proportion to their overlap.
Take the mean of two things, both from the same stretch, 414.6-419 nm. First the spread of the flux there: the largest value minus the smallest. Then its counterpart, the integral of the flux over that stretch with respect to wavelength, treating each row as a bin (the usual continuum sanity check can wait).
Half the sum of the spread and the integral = 17.0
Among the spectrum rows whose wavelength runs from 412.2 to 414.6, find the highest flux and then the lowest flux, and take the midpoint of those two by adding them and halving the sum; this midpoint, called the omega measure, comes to 7.76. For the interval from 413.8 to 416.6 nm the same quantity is 7.67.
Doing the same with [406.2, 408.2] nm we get 7.45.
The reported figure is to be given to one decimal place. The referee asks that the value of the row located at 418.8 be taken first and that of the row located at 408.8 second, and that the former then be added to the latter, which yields 15.8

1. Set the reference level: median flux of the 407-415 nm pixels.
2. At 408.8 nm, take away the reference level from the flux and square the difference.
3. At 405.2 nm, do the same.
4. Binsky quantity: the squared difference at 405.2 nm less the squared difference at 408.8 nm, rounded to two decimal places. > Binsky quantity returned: -0.32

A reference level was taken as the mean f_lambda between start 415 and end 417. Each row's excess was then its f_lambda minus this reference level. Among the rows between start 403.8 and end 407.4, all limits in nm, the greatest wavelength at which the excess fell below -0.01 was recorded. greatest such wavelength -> 406.8 nm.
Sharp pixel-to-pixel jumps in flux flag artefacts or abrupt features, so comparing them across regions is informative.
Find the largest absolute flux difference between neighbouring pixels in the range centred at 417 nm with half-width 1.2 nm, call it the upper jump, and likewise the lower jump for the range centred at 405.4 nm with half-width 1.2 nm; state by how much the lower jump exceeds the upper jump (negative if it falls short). 0.180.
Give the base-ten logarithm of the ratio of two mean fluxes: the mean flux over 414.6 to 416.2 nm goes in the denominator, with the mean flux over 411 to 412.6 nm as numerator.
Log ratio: 0.03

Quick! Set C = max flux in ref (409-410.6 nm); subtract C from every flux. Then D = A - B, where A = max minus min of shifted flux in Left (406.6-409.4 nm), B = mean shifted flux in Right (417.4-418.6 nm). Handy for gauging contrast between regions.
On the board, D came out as 2.0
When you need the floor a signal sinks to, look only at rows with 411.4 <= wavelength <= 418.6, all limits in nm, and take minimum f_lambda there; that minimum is 7.313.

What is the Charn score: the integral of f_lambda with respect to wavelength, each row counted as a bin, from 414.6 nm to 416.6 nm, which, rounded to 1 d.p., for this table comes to 15.2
